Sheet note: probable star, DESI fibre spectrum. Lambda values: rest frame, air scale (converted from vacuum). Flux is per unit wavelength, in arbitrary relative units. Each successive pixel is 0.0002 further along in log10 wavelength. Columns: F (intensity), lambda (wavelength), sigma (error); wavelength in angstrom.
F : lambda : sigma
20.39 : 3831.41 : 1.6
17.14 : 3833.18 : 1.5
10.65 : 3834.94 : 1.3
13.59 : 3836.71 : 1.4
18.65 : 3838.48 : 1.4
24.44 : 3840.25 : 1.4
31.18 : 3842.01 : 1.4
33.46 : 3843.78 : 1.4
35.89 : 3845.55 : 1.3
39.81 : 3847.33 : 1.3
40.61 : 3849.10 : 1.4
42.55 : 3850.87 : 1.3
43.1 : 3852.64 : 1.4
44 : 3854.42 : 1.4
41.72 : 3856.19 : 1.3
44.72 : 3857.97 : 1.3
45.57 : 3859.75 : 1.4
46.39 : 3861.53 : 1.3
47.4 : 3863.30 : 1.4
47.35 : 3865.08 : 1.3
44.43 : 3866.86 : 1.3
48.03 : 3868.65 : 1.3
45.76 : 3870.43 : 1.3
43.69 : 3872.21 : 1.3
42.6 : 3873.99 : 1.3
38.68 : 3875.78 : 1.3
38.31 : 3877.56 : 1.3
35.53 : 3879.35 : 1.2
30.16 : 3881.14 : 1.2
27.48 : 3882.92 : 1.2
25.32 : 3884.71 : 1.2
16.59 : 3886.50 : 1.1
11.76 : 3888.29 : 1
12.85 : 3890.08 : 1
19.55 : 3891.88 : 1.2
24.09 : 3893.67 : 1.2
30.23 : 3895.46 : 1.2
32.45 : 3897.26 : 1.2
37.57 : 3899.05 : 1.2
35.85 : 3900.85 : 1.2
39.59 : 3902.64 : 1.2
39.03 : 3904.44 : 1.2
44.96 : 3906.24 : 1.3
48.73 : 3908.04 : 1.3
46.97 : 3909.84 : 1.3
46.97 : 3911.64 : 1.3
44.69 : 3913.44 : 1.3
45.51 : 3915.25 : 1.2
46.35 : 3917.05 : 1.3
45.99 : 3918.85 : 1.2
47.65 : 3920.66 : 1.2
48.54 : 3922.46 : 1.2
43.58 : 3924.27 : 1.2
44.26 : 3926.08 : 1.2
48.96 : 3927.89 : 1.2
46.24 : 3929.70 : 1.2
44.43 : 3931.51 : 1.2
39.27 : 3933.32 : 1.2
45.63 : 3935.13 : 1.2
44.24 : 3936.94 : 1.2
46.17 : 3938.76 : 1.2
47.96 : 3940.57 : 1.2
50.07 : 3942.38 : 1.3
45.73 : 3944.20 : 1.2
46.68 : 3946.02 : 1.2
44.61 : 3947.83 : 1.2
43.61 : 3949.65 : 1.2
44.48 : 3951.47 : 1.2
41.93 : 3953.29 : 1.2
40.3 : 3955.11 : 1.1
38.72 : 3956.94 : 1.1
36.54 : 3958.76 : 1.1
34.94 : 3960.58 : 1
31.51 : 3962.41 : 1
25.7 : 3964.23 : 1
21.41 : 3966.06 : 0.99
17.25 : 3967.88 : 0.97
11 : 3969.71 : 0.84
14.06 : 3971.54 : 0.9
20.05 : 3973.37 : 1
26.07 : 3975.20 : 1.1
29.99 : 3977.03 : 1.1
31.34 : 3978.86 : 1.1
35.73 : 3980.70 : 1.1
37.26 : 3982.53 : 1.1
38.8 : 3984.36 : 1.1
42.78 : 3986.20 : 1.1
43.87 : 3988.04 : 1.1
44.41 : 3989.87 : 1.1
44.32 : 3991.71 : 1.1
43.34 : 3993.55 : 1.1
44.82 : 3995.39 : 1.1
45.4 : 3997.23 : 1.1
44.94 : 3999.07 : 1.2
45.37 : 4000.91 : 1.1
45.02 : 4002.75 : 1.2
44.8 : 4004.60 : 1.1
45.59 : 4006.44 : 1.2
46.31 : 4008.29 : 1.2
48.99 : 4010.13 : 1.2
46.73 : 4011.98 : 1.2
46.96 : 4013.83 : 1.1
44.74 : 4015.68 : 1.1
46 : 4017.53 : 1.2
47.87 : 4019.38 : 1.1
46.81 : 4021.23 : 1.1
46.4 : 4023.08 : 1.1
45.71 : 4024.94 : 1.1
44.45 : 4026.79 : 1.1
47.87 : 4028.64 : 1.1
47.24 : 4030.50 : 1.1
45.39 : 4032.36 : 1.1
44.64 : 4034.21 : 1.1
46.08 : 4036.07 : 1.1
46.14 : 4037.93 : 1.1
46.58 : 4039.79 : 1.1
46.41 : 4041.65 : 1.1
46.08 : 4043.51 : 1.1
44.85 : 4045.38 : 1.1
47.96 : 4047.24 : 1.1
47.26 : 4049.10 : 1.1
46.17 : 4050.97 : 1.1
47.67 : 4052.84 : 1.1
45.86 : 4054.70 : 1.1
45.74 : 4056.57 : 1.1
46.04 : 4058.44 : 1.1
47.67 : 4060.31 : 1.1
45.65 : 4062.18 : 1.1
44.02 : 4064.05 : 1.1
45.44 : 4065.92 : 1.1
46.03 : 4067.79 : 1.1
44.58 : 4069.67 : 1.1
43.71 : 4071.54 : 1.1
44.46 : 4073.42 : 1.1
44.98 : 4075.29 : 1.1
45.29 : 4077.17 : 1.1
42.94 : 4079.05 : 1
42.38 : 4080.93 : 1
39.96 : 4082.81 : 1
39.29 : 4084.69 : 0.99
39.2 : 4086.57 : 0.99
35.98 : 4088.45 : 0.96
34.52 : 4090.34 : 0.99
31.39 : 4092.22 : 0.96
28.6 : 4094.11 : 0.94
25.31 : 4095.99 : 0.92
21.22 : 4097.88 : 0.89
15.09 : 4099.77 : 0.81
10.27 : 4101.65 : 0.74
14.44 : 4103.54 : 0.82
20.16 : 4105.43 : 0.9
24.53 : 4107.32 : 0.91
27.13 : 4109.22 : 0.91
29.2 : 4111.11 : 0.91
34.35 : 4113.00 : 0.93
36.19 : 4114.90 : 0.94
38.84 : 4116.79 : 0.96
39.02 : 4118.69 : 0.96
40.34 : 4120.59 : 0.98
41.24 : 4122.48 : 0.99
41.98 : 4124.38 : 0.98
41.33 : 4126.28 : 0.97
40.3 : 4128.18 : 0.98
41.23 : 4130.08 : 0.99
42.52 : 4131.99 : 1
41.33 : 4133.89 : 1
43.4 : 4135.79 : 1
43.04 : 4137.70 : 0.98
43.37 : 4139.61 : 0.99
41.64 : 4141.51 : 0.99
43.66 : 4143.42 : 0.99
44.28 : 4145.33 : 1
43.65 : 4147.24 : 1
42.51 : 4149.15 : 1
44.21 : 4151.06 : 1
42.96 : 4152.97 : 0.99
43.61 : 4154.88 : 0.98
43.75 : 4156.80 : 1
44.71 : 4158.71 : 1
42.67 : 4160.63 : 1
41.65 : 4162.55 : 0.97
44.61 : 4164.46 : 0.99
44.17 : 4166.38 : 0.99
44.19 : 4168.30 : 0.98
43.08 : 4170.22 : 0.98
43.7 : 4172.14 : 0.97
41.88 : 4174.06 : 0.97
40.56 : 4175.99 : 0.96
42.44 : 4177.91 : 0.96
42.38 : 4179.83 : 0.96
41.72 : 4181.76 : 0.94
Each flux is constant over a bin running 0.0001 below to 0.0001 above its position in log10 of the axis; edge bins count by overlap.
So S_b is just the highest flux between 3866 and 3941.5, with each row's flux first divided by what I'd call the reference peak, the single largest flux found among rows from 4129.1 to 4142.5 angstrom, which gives 1.13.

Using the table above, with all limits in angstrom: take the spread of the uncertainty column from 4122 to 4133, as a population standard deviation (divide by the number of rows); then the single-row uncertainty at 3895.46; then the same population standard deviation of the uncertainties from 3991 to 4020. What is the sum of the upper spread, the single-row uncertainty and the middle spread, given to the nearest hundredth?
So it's 1.26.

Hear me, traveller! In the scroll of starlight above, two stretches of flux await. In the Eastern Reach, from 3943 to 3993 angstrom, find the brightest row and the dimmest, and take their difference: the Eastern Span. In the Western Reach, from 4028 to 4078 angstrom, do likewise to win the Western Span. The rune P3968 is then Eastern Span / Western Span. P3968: 8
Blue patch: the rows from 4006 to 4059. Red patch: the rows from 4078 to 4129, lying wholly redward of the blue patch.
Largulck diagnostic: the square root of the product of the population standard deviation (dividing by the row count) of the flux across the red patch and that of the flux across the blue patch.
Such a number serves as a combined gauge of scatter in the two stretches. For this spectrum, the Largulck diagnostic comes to 3.2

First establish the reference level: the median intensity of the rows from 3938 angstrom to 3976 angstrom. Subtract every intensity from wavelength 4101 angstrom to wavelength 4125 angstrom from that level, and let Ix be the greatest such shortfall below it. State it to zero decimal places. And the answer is 28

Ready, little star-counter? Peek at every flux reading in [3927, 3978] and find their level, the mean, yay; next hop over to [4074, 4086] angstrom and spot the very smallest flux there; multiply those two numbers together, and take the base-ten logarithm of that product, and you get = 3.16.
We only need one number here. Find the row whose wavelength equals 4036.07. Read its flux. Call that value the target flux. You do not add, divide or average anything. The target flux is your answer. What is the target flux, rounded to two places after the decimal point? 46.08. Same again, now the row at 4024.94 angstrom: 45.71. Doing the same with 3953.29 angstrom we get 41.93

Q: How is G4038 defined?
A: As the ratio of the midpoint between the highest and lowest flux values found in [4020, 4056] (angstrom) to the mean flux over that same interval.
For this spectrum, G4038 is 1.00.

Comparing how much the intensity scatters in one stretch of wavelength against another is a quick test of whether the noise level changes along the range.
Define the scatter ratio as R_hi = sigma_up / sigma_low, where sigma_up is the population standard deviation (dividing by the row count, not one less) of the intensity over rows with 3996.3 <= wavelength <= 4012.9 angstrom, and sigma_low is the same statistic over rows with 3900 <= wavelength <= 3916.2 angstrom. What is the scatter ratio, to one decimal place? 0.3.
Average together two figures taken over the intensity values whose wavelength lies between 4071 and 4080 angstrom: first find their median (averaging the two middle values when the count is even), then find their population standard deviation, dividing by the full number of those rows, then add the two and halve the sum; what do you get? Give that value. 22.7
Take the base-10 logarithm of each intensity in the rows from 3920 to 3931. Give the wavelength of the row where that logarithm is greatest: 3927.89 angstrom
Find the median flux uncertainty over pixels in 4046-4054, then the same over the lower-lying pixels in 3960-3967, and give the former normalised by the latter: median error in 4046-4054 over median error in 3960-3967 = 1.10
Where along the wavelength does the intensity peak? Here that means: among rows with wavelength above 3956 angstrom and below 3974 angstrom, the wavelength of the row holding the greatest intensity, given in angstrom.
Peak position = 3956.94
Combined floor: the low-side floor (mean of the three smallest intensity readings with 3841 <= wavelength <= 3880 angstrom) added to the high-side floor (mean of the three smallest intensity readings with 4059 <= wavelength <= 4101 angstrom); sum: 53.9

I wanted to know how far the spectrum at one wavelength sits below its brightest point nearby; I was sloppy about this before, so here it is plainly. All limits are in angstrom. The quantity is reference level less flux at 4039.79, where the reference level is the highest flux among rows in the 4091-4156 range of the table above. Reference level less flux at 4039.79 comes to -2.3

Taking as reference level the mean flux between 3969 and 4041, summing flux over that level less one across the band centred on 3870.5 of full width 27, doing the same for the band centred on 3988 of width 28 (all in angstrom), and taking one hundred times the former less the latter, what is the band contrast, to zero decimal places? 67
